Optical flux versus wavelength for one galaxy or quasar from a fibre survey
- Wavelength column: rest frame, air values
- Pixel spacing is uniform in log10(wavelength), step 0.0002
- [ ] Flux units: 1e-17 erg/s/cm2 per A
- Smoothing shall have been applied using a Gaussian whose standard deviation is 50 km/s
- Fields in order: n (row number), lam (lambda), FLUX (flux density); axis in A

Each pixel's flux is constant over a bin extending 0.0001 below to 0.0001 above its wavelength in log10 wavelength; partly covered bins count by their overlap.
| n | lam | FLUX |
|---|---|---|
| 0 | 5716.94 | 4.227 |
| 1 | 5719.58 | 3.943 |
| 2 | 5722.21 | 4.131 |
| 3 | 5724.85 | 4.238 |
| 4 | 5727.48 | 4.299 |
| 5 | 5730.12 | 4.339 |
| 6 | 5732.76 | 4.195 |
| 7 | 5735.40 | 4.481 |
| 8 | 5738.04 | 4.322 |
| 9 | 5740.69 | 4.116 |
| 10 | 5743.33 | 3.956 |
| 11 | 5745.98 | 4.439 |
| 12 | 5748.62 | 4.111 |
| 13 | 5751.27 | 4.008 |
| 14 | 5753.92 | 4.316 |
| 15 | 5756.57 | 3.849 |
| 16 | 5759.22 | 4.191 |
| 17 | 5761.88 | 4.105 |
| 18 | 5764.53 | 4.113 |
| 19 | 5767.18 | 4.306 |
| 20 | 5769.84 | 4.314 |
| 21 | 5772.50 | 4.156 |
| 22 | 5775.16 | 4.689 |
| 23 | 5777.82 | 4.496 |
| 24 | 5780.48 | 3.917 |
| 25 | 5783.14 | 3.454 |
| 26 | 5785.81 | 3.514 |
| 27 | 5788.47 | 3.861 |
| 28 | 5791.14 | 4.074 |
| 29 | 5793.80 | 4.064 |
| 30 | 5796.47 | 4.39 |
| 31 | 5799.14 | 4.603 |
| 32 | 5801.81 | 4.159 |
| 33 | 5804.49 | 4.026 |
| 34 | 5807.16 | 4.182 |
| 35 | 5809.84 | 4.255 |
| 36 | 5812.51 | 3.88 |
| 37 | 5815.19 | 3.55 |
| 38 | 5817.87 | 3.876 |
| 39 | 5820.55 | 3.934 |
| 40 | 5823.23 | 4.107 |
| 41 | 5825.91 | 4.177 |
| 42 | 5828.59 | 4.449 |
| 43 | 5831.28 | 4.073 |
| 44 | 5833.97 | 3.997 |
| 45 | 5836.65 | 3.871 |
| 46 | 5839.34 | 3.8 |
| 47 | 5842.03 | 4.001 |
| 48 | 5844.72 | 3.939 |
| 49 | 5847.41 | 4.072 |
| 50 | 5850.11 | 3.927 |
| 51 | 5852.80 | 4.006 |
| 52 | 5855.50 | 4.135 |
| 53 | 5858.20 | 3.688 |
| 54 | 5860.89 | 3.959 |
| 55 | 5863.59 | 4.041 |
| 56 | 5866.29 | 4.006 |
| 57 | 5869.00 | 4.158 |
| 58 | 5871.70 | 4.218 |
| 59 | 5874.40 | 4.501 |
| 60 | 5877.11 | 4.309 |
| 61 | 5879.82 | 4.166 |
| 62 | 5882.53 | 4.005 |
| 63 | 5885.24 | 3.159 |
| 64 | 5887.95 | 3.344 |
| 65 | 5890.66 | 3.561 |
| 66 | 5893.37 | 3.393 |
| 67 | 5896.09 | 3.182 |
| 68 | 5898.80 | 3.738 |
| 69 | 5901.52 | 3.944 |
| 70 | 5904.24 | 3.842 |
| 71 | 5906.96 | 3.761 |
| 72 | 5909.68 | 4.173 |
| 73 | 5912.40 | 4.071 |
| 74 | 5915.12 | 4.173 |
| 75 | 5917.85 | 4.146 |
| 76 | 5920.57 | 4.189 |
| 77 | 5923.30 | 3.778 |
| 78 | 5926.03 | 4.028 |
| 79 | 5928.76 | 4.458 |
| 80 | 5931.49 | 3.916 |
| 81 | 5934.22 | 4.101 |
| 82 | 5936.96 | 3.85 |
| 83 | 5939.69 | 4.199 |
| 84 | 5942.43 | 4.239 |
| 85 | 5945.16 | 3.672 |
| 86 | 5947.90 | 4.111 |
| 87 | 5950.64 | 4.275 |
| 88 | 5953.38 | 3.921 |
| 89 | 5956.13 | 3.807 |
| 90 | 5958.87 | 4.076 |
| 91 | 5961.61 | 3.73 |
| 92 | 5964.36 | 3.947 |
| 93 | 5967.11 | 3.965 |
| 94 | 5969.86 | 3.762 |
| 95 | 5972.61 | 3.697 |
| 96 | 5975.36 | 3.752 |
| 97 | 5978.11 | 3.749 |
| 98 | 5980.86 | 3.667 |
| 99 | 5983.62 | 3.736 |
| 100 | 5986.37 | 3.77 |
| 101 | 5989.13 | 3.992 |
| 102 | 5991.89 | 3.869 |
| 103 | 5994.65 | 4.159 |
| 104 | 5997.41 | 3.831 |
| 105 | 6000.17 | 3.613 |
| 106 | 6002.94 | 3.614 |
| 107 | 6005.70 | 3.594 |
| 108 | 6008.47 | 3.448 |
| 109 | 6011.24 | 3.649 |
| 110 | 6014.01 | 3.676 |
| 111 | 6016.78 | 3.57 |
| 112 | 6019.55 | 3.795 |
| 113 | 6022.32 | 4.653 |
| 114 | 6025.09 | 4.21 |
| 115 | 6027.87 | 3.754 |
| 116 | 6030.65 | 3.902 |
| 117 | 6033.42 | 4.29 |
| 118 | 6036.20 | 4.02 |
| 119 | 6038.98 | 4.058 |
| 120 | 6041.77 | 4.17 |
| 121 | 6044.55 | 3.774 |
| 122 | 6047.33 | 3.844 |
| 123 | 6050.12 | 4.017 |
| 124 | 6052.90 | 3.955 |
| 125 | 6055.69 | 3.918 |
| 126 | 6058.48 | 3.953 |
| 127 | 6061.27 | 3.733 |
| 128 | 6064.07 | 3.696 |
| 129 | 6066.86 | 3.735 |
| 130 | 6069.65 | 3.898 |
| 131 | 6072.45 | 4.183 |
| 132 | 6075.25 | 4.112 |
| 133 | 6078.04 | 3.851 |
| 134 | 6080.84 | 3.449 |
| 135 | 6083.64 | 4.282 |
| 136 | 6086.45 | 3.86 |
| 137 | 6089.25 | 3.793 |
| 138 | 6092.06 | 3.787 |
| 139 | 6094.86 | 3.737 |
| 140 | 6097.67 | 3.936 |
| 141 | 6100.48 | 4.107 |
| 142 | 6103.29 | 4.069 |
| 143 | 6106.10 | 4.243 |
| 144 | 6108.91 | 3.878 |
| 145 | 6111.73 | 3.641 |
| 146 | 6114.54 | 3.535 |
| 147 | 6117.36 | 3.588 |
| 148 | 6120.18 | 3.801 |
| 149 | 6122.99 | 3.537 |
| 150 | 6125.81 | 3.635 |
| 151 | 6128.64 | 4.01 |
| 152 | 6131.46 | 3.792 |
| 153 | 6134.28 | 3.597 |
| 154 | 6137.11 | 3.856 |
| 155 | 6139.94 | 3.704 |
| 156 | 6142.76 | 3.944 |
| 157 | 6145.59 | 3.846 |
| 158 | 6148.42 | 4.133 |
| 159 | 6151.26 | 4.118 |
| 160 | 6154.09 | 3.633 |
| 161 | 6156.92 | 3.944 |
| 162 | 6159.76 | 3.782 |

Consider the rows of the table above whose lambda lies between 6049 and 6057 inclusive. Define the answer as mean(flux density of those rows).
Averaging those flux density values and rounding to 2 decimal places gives 3.96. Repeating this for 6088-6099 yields 3.81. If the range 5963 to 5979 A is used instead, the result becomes 3.81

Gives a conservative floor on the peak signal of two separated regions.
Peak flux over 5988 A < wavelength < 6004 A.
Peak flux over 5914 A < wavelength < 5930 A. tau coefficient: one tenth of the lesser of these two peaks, 0.416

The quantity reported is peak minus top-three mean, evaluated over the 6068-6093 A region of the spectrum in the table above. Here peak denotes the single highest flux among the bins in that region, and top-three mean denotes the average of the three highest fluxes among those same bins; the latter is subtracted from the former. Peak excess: 0.09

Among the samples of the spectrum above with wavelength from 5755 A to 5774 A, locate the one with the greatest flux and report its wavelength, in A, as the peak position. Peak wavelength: 5769.84 A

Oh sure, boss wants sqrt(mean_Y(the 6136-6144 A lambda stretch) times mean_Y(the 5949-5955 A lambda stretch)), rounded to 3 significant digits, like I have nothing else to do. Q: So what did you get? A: 3.96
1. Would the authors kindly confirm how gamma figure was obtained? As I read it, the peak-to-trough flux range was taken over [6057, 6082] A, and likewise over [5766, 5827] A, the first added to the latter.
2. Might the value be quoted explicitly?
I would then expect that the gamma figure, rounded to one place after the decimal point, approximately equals 2.0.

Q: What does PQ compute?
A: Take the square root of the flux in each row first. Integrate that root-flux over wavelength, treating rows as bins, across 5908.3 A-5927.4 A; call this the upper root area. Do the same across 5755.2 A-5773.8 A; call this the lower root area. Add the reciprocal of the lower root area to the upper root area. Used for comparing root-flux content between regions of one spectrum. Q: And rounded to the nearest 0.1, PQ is 38.6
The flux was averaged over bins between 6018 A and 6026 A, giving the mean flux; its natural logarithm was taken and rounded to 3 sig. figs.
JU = 1.44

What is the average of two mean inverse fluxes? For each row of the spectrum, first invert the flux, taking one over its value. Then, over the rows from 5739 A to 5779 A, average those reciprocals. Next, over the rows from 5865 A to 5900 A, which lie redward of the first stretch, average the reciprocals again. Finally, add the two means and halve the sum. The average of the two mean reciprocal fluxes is 0.2515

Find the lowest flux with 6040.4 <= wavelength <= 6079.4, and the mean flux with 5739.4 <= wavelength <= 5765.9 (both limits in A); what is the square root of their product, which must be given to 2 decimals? 3.90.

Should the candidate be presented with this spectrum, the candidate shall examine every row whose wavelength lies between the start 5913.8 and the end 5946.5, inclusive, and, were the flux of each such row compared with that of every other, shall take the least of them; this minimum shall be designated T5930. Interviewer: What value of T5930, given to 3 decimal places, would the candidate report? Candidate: 3.672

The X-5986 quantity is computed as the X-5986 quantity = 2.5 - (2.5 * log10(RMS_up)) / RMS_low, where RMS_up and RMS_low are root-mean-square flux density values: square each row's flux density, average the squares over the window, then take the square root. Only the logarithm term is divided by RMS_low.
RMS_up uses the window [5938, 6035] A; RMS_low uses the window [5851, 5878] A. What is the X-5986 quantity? 2.141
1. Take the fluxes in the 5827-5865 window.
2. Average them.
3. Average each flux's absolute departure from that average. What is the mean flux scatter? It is 0.114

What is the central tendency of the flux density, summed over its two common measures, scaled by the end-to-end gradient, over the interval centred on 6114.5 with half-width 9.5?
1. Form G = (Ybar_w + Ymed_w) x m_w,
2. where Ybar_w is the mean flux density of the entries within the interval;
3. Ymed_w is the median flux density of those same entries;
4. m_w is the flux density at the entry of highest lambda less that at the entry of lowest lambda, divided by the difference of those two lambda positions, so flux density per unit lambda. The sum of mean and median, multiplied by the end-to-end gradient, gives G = -0.31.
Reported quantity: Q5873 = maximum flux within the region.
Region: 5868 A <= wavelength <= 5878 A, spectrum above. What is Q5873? 4.501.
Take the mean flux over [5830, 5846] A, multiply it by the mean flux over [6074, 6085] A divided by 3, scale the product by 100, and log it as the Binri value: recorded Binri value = 516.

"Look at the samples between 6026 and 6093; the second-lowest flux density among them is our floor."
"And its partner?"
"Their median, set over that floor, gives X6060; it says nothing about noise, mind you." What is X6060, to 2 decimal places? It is 1.06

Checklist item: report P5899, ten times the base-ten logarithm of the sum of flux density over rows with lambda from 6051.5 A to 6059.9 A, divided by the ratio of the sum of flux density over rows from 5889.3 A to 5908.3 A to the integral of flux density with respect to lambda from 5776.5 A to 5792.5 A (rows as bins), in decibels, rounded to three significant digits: 14.6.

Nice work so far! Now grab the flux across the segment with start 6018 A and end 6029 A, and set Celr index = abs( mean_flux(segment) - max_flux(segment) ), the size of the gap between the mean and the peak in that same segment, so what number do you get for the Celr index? 0.55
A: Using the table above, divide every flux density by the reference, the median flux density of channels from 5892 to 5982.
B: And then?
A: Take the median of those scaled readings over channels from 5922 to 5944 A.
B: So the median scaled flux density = 1.037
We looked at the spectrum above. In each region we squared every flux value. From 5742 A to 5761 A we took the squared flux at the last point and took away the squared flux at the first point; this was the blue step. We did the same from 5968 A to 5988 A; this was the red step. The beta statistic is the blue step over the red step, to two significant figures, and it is 32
